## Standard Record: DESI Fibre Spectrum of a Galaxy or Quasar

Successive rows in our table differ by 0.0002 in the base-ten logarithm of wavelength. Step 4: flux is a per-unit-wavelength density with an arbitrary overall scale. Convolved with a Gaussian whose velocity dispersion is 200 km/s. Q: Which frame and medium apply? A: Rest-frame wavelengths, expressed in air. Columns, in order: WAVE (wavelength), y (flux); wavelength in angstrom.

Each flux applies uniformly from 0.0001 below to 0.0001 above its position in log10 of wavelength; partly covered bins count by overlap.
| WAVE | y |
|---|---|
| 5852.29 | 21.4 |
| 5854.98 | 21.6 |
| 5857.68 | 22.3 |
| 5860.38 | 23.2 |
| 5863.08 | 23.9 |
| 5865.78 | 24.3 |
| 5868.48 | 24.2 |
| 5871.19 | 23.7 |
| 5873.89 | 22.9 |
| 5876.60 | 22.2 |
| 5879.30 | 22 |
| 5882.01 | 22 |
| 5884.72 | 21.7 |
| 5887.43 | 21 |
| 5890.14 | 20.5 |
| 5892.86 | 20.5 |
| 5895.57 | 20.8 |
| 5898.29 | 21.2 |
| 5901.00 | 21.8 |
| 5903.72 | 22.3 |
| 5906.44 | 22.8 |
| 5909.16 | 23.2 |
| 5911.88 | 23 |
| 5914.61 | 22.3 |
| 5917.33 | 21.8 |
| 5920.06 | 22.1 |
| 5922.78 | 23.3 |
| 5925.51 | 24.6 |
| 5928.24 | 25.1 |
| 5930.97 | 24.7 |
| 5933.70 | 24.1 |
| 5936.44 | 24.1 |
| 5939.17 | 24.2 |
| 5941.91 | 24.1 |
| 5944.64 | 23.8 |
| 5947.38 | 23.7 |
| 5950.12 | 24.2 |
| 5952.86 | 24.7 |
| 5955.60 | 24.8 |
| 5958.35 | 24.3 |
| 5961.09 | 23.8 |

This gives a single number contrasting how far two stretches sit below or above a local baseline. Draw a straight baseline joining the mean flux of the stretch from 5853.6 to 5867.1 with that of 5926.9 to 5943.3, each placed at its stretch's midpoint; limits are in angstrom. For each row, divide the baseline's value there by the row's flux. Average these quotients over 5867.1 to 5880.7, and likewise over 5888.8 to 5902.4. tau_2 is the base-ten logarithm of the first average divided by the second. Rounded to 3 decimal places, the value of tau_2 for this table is -0.047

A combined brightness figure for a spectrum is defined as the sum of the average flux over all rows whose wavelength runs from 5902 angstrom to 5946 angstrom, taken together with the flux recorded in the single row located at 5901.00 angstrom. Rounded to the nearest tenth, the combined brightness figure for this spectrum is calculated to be 45.3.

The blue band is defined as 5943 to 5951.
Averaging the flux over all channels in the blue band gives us 23.9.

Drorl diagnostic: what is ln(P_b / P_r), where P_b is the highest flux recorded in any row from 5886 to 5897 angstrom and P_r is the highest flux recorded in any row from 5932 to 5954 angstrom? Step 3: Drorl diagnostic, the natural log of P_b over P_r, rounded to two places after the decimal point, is -0.16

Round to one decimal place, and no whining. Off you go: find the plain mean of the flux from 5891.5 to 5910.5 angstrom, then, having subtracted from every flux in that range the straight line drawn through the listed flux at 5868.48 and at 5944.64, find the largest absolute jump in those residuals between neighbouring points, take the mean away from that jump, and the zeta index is -21.2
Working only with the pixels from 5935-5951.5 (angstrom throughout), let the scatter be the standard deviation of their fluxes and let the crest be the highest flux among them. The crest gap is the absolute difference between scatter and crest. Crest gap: 24.0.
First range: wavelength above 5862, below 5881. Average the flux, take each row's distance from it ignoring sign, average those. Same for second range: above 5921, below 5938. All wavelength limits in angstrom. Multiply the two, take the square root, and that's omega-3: 0.63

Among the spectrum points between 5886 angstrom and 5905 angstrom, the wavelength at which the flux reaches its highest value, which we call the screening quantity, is 5903.72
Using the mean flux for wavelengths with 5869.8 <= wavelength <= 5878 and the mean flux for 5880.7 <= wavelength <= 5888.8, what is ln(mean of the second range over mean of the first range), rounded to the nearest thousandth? -0.061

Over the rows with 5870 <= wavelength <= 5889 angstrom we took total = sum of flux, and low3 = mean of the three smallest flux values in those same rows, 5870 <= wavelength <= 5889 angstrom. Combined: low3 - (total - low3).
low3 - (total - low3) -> -112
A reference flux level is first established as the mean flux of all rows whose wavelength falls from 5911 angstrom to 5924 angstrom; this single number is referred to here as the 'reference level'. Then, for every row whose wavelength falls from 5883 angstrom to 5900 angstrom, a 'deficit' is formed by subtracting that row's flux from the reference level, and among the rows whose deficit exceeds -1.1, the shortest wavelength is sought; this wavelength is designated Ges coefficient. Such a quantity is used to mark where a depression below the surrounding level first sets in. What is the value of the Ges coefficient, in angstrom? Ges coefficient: 5884.72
